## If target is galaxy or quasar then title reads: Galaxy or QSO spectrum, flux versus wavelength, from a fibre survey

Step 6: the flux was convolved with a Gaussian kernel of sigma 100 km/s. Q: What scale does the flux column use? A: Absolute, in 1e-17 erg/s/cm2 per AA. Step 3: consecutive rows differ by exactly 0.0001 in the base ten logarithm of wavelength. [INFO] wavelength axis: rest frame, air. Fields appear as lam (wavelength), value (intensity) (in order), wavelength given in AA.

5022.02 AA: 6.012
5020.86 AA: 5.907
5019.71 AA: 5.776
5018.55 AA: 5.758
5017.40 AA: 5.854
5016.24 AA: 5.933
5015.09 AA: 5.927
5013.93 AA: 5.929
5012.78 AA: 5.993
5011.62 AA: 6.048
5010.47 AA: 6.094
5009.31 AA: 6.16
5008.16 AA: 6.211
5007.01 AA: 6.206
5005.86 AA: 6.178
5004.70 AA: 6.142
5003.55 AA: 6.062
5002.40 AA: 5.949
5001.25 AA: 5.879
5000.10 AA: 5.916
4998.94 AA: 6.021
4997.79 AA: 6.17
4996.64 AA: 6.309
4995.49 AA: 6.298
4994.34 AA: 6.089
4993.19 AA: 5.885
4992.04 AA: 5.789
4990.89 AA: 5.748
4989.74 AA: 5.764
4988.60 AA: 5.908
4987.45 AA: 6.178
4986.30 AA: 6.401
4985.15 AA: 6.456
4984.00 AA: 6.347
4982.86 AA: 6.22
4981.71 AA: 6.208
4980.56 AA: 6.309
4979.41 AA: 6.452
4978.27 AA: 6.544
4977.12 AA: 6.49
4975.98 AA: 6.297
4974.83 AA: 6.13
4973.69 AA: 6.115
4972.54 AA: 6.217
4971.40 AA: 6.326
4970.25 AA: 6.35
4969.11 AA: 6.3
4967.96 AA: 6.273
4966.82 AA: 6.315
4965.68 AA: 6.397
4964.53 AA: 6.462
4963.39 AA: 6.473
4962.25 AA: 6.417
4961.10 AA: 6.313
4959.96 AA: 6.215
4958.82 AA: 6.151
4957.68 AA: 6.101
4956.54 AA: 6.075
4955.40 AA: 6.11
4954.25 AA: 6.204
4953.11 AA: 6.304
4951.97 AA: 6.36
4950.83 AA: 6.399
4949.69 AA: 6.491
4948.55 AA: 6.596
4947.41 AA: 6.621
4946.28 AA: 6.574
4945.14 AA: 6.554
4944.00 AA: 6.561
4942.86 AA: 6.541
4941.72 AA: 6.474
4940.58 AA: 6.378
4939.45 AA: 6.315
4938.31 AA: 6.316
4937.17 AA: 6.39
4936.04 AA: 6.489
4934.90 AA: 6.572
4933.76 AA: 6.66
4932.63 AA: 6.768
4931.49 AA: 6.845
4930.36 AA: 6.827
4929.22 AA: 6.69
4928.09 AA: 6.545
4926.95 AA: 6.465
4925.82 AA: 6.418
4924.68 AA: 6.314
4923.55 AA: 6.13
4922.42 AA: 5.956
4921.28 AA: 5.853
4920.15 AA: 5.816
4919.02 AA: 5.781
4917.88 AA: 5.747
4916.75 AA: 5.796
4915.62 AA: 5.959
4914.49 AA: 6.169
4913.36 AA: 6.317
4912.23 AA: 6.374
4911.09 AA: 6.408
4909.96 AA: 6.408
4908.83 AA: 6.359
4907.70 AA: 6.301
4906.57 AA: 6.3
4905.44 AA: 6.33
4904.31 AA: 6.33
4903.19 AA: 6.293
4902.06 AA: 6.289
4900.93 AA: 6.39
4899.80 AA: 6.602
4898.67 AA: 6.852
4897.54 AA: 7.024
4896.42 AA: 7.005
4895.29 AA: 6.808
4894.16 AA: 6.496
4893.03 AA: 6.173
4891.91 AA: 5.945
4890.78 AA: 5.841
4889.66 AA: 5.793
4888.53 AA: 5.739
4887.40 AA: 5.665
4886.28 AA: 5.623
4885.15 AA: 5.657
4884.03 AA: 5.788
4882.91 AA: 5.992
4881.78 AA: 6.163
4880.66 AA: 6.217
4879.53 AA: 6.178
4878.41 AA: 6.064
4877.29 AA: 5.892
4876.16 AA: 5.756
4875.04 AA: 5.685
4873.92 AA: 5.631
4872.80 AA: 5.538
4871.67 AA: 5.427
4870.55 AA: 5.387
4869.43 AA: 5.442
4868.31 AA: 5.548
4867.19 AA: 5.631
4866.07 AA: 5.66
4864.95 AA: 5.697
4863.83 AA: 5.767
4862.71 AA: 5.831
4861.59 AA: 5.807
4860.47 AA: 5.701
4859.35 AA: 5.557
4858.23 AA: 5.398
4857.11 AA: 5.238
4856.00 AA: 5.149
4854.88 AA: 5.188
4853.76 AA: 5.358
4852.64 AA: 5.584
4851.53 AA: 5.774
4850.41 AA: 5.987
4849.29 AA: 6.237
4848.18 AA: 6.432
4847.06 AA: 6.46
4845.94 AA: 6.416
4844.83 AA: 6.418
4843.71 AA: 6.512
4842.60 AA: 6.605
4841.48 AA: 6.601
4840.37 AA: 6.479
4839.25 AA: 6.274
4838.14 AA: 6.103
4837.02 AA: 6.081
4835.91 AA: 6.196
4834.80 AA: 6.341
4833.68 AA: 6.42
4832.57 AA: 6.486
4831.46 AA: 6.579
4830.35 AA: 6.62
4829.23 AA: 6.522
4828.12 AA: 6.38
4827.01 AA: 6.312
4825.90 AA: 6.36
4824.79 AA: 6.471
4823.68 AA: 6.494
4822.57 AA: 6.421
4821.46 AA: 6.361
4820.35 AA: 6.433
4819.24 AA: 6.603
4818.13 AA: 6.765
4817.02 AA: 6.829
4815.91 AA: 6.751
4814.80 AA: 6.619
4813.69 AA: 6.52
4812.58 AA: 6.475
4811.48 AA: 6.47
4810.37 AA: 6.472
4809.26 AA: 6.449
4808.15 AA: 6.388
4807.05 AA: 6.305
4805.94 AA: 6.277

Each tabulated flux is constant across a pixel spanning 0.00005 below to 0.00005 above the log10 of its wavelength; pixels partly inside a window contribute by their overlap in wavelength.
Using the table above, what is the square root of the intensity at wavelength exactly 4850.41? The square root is 2.45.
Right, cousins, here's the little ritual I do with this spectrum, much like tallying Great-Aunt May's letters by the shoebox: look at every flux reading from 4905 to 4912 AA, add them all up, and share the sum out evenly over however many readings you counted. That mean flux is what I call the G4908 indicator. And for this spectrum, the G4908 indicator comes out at 6.35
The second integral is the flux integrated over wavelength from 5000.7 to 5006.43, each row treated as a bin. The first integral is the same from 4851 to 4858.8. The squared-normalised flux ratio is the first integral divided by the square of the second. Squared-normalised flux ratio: 0.035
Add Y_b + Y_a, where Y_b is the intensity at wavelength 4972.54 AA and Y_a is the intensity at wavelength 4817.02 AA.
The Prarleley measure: 13.0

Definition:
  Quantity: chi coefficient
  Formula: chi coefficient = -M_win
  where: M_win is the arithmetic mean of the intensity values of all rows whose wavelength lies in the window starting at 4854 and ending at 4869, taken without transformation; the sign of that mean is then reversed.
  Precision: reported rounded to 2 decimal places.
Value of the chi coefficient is -5.55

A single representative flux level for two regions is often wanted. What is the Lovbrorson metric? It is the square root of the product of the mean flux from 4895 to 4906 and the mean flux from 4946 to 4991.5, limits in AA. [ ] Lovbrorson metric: 6.44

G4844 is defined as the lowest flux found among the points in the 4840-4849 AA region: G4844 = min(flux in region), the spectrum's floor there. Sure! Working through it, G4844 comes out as 6.416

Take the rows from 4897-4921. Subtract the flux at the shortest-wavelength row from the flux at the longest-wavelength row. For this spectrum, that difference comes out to -1.2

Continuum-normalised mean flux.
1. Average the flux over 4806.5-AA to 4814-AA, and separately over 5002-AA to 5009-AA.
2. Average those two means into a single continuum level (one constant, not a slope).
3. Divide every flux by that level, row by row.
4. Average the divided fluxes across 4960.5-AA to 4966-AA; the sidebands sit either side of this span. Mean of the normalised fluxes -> 1.02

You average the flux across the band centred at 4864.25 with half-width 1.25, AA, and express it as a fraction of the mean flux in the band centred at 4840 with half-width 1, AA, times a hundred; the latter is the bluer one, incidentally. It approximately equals 90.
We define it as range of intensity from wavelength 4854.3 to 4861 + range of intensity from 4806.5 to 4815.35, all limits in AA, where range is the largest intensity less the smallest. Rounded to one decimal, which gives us 0.9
